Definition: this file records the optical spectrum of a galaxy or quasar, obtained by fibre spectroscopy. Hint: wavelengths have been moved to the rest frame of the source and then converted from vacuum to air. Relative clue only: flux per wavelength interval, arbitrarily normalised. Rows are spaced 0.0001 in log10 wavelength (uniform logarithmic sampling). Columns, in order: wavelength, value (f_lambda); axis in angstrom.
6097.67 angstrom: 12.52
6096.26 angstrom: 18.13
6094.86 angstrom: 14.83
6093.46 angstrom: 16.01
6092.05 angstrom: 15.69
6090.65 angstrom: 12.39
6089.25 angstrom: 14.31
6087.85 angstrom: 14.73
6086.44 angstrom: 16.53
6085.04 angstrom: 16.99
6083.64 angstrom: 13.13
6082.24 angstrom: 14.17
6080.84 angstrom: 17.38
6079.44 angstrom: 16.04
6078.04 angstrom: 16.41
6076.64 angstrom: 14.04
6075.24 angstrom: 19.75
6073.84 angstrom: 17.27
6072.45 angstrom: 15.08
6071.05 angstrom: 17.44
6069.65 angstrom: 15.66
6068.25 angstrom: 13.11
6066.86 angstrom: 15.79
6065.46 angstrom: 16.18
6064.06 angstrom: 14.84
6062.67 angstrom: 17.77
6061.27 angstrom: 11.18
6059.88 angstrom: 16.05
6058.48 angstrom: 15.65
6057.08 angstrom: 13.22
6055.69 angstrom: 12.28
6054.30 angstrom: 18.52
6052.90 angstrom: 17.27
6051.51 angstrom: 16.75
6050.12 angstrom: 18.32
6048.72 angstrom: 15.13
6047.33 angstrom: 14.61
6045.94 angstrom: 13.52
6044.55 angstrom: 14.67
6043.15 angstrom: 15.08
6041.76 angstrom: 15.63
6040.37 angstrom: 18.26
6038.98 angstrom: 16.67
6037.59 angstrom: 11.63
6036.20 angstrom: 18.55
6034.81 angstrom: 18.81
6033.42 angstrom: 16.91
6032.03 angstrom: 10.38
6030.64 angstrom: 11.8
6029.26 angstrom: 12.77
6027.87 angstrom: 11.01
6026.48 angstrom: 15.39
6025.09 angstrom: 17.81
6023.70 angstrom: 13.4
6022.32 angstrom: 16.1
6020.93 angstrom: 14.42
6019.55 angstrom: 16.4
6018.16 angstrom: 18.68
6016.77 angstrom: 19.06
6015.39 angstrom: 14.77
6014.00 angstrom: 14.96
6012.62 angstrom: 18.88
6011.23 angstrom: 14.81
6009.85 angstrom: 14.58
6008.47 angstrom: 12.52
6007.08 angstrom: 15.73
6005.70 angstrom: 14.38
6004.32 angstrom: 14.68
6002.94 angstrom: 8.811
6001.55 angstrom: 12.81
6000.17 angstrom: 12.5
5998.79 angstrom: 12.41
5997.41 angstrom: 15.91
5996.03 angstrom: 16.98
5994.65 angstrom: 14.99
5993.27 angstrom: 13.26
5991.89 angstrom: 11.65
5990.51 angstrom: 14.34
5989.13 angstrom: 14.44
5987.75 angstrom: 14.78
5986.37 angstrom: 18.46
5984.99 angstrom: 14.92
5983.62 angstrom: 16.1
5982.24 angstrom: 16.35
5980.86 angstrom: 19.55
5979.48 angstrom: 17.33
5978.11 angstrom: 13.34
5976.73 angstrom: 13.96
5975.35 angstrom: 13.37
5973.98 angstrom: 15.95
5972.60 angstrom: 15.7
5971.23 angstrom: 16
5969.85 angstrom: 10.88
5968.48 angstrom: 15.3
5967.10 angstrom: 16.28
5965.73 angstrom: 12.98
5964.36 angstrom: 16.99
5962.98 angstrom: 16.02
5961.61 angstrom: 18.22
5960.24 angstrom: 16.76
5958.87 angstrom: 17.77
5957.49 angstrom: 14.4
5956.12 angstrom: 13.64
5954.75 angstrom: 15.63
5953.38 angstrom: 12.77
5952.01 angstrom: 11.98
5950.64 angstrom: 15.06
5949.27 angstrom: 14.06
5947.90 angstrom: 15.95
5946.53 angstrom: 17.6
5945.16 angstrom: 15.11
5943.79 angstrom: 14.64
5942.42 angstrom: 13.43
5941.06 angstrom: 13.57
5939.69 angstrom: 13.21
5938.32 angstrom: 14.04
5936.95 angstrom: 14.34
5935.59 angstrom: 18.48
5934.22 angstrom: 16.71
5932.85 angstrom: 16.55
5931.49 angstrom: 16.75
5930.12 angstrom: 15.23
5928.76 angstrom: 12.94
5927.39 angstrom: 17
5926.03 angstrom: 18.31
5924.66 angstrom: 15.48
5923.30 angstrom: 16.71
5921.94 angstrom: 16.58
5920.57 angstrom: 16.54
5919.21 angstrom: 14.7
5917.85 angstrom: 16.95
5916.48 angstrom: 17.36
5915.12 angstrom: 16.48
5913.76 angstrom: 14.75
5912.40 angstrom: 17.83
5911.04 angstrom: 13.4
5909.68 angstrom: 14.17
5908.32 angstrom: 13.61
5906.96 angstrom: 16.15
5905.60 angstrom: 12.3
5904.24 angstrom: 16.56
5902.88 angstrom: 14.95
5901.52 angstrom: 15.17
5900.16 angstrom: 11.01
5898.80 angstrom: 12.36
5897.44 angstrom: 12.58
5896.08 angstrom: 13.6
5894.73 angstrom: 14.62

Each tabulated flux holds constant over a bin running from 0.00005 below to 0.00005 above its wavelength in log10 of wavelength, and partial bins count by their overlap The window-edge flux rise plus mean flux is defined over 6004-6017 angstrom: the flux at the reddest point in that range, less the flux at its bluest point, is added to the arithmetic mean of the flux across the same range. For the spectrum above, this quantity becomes 20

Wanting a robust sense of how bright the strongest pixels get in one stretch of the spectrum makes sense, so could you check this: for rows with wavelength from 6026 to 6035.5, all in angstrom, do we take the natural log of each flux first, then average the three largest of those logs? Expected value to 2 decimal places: 2.83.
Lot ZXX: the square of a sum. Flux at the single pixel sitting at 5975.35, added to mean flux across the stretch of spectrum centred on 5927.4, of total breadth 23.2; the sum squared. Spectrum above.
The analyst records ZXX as 872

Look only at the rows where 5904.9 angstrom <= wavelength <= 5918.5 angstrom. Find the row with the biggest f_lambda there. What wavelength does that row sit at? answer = 5912.40 angstrom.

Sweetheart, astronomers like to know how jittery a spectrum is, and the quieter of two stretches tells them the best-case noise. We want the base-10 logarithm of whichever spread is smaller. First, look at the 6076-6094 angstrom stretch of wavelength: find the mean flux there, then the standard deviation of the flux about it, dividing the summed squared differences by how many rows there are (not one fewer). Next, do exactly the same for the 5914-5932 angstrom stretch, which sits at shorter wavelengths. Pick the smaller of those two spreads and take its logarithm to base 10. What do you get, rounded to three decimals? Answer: 0.116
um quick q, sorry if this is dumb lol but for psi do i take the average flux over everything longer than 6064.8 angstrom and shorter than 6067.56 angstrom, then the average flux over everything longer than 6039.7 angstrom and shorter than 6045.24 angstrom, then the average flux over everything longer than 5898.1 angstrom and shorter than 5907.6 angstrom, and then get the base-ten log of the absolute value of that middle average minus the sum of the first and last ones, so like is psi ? 1.15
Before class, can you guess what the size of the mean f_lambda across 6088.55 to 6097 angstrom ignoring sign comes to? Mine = 15.2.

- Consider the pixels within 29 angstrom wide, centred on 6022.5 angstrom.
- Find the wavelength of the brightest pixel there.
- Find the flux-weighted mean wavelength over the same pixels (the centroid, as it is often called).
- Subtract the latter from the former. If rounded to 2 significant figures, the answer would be -5.5 angstrom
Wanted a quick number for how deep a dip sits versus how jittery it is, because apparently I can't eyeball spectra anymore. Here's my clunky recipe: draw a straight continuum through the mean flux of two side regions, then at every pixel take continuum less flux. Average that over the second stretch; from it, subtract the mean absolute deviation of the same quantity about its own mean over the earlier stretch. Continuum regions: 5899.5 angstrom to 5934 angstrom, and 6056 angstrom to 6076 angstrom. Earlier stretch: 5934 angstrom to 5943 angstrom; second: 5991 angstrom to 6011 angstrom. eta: 0.3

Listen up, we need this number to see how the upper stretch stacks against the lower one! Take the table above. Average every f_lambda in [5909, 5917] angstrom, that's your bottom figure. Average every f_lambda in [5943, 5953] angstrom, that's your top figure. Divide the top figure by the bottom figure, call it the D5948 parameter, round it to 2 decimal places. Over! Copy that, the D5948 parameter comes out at 0.95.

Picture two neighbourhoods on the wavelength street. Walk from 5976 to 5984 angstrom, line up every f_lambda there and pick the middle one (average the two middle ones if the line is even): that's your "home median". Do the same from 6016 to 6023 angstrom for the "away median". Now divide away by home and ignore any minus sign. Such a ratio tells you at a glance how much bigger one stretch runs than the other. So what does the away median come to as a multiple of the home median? 1.01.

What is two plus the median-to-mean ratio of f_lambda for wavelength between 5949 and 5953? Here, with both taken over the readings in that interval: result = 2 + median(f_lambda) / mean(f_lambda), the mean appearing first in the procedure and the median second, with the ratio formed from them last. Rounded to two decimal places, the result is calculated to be 3.03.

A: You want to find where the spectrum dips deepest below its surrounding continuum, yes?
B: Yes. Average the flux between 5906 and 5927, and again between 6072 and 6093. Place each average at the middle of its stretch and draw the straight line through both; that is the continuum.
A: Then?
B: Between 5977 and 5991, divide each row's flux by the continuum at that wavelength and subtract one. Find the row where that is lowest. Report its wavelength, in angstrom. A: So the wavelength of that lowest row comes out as 5978.11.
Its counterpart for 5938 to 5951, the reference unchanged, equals 5939.69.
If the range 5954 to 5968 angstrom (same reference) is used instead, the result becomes 5965.73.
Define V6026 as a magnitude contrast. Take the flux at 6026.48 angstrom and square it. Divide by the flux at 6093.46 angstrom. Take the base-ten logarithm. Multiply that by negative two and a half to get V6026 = -2.93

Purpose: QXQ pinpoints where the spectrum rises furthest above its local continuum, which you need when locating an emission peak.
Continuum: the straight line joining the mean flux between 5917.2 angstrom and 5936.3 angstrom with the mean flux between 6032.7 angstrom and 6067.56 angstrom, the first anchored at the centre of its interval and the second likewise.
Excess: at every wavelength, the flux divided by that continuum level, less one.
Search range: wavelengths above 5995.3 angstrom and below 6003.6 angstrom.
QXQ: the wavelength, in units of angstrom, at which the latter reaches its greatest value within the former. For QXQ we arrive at 5996.03 angstrom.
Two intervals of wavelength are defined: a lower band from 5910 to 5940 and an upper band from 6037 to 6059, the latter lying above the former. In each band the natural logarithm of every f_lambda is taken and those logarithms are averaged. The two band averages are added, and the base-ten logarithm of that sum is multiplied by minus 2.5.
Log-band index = -1.85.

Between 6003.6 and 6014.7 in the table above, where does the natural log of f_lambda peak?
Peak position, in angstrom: 6012.62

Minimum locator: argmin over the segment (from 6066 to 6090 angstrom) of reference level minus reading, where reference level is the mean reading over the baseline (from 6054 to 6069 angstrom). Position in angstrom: 6075.24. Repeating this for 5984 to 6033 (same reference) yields 6016.77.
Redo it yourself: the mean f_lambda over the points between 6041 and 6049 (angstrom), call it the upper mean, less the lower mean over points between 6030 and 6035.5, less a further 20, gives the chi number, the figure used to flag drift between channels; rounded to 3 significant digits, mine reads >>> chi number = -19.7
